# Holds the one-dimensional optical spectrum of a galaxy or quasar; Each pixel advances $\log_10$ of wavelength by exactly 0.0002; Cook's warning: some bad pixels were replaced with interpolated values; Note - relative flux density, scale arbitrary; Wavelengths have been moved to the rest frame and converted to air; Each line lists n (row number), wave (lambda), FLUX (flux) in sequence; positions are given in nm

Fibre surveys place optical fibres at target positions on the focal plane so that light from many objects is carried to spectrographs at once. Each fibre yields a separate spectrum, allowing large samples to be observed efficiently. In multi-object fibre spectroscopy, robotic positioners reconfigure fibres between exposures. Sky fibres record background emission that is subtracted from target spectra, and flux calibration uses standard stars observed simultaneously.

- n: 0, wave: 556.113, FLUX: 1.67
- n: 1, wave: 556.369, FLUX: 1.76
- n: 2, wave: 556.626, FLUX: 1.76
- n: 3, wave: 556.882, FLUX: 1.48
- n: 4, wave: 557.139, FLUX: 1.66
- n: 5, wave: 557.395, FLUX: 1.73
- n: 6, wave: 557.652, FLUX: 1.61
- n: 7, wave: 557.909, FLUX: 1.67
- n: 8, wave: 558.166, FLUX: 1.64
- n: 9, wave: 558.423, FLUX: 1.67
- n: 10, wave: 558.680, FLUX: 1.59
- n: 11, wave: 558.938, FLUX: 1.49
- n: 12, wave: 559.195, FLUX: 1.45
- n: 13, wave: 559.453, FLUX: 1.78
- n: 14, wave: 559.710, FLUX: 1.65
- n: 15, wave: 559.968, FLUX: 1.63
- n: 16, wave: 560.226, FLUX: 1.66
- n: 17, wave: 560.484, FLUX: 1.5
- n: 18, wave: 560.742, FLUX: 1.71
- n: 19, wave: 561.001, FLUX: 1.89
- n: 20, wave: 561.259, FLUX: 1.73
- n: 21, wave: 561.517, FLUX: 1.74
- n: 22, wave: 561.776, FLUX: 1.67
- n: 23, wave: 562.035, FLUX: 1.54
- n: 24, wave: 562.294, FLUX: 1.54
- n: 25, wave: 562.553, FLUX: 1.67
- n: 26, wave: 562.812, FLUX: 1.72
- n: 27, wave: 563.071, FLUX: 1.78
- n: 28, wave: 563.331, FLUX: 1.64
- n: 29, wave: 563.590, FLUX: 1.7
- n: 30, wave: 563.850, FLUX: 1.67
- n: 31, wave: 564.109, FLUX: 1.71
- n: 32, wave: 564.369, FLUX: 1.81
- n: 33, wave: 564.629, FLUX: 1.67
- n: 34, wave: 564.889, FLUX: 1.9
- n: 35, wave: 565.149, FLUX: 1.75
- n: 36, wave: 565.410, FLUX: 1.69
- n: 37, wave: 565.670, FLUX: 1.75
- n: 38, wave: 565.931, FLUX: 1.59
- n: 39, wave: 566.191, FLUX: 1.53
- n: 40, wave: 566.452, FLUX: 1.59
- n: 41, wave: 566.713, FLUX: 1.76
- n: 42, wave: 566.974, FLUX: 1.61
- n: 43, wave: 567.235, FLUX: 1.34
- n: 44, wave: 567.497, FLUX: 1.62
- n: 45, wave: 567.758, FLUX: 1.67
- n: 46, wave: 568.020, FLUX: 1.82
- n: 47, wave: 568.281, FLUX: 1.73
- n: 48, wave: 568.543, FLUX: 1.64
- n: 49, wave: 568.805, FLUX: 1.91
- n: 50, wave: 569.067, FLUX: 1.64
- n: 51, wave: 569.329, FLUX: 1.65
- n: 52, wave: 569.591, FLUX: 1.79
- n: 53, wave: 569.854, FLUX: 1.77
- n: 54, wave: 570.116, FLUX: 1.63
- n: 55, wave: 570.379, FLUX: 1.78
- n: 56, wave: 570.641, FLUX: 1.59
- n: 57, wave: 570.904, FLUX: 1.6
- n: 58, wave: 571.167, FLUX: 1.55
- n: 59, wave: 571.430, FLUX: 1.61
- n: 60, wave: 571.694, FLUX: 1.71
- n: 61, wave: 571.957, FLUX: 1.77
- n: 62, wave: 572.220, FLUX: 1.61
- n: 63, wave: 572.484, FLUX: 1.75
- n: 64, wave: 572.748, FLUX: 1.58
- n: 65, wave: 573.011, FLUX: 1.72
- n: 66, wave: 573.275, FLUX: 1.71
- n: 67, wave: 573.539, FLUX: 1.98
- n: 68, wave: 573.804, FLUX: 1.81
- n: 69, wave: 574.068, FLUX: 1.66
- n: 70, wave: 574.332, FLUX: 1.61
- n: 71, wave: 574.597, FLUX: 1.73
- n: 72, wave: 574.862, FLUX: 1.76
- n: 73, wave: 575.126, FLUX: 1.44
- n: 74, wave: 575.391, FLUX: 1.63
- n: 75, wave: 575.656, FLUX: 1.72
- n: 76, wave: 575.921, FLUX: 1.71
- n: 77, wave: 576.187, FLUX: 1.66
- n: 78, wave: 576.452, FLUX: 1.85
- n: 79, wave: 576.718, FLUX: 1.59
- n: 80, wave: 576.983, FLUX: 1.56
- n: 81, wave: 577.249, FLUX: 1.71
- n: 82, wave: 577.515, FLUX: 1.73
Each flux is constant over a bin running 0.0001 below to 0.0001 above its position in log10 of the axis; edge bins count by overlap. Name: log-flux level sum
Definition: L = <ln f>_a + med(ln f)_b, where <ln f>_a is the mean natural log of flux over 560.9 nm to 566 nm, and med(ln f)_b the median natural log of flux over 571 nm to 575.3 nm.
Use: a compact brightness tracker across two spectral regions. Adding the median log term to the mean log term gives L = 1.07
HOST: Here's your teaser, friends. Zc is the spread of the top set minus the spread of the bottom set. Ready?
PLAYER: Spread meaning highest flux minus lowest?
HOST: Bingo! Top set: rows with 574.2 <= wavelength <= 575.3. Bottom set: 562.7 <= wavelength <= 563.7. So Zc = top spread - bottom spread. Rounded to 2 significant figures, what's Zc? 0.18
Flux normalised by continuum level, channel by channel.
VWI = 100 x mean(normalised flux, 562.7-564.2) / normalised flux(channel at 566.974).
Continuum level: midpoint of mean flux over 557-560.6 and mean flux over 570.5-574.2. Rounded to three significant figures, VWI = 106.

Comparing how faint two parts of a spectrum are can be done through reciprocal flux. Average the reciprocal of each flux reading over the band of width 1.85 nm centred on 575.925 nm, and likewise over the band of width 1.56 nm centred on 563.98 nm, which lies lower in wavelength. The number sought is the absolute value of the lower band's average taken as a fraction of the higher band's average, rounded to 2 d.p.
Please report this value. 0.97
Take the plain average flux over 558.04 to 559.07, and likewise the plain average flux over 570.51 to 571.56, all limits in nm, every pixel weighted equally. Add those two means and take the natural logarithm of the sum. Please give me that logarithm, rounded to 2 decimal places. 1.16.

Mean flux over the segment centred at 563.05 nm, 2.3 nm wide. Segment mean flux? 1.66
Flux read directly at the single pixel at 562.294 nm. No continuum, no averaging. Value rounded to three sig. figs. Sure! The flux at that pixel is 1.54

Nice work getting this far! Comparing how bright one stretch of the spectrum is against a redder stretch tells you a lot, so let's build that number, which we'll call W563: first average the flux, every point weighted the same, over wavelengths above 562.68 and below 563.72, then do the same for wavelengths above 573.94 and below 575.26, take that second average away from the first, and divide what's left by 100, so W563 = 0.0007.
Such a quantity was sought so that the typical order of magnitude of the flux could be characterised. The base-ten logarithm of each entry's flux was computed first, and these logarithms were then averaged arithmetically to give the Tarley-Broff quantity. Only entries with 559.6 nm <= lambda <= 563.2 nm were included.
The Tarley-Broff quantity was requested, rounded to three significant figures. 0.223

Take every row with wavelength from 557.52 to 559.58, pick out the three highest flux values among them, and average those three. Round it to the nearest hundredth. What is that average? 1.71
